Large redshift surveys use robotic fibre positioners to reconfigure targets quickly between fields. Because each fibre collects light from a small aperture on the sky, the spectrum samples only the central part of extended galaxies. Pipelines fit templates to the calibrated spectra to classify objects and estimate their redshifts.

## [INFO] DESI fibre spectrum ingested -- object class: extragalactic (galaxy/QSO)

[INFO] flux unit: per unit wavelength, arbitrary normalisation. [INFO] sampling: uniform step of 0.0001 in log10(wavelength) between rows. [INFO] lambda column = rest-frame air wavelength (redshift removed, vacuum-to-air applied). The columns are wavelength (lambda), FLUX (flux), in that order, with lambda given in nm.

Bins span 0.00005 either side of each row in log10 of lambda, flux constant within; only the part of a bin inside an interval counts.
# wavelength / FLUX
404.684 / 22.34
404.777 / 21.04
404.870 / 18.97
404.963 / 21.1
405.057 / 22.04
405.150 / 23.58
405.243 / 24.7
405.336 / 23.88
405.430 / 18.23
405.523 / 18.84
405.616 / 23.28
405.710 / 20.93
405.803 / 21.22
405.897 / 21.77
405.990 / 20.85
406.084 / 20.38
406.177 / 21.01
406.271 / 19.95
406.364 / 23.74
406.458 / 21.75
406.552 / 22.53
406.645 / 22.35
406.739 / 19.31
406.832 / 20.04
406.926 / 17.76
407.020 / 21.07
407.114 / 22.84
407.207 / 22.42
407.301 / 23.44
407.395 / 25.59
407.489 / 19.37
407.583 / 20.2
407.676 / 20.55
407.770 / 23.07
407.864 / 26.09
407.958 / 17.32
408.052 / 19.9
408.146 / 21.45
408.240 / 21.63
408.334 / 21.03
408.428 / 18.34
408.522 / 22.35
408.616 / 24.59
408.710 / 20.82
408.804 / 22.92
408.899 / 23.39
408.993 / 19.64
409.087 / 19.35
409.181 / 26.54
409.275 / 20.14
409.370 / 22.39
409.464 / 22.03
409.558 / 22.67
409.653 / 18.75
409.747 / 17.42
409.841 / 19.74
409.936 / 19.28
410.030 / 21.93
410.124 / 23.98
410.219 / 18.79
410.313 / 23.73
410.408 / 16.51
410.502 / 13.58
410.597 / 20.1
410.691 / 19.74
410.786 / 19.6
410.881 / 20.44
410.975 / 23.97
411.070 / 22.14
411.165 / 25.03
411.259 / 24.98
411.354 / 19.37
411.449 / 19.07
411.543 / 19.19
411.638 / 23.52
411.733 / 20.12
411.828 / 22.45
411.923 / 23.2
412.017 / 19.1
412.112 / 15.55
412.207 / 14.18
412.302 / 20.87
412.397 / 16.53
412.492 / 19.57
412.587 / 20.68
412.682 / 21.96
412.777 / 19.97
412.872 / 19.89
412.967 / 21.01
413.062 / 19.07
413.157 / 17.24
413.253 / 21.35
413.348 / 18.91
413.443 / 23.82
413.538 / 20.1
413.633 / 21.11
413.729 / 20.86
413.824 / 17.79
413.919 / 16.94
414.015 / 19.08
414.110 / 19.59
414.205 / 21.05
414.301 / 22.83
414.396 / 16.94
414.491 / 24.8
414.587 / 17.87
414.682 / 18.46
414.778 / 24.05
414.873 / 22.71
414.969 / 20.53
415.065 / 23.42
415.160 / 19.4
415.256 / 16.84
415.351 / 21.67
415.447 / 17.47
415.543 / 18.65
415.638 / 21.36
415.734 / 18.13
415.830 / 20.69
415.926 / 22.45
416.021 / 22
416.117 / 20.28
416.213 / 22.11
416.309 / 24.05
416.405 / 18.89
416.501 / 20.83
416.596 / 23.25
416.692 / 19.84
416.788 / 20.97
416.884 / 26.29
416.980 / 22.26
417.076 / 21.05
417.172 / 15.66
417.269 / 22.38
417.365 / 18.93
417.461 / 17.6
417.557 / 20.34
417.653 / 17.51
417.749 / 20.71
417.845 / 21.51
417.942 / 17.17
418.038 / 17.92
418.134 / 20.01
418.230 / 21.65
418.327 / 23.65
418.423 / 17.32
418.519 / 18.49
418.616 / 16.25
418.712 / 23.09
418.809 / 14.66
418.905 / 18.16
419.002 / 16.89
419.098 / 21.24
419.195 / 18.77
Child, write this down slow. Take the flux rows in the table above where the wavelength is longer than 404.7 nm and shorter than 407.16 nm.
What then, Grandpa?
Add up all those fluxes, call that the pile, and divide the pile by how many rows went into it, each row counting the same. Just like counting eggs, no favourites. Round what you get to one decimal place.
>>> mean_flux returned 21.3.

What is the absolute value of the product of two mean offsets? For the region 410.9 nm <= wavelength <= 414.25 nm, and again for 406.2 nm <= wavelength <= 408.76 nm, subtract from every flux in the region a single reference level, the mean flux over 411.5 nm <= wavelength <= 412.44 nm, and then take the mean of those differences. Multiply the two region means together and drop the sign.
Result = 1.6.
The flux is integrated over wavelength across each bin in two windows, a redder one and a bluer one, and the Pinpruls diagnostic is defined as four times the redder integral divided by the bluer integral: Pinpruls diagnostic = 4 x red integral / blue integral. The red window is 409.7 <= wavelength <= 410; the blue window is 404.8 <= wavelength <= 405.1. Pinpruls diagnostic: 3.7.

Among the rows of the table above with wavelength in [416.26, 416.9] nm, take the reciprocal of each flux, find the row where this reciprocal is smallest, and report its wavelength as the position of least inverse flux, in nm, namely 416.884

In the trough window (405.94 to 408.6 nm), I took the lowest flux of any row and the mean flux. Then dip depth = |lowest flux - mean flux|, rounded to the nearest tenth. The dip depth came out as 4.0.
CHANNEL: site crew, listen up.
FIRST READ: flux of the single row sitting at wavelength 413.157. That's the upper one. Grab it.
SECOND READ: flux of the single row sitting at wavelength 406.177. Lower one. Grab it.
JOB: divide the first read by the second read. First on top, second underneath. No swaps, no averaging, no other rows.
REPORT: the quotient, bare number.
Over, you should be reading 0.82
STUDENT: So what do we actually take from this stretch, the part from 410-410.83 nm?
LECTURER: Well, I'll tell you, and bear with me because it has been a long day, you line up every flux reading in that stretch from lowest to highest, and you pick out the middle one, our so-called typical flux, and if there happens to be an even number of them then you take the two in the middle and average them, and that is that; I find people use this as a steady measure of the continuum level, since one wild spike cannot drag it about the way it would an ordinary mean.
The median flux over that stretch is 19.7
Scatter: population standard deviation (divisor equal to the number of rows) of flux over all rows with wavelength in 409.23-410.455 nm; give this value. 2.3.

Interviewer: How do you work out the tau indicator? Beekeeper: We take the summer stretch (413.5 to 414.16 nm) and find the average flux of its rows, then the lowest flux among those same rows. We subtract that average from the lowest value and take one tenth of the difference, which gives -0.24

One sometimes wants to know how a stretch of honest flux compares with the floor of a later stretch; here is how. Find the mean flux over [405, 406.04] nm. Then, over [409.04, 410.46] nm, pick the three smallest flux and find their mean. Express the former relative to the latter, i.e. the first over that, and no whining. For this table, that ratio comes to 1.24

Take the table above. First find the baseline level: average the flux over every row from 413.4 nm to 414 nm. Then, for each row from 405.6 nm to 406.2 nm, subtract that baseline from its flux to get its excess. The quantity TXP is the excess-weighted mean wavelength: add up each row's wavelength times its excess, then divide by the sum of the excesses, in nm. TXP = 405.81 nm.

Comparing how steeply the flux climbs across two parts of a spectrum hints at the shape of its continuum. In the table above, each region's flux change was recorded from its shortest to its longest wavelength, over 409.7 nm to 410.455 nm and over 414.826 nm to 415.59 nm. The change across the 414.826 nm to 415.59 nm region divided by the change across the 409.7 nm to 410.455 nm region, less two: 2.5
